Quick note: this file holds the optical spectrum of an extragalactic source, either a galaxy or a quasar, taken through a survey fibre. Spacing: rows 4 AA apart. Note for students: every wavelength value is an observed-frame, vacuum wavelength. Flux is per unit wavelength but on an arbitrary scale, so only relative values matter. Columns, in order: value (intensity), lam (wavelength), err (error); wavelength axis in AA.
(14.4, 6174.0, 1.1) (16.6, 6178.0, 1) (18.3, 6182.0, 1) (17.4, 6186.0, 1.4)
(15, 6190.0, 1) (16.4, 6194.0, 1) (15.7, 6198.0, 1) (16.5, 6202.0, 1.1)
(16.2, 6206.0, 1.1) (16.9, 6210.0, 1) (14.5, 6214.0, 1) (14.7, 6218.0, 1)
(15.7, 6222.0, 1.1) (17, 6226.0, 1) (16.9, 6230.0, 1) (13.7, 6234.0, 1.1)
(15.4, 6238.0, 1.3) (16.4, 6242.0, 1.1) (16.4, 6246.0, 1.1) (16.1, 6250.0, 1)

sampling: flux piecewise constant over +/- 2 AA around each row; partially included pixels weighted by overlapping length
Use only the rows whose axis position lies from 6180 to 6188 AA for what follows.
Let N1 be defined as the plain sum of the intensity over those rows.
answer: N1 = 36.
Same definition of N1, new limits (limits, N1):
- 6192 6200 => 32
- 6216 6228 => 47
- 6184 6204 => 81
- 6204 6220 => 62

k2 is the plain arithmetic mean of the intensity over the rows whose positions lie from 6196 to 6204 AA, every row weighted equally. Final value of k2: 16.1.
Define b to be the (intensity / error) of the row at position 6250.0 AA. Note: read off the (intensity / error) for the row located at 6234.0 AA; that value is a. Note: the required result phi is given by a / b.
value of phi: 0.77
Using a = 12.5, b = 16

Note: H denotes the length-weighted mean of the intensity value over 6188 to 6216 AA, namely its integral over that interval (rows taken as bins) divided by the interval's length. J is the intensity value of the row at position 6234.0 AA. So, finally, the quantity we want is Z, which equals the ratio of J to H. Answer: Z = 0.86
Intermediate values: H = 15.9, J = 13.7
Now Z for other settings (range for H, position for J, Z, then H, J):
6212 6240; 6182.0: 1.19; 15.4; 18.3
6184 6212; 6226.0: 1.04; 16.3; 17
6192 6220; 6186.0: 1.10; 15.8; 17.4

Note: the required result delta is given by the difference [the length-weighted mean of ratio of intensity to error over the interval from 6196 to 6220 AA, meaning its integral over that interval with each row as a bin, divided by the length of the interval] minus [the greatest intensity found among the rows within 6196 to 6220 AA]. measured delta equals -1.6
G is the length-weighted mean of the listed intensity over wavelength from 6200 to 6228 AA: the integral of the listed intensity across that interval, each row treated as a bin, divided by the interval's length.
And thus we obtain 15.9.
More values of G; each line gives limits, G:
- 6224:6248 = 16.0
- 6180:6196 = 16.8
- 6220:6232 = 16.5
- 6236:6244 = 15.9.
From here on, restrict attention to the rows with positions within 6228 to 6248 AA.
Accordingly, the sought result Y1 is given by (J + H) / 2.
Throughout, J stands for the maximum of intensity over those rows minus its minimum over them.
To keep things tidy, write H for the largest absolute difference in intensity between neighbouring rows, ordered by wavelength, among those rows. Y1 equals 3.20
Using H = 3.2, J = 3.2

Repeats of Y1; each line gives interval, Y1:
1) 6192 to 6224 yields 2.40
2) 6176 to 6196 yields 2.85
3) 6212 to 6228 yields 1.90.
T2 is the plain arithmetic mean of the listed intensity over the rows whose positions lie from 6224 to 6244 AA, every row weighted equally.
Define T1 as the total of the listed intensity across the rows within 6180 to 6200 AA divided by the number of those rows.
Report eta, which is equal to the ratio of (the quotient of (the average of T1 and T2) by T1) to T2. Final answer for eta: 0.0617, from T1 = 16.6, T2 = 15.9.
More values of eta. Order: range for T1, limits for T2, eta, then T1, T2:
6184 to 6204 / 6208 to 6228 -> 0.0626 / 16.2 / 15.8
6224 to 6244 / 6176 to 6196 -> 0.0614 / 15.9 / 16.7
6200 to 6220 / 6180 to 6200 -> 0.0619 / 15.8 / 16.6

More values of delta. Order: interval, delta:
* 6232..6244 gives -3.3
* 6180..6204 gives -2.8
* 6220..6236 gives -1.8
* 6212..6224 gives -1.2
